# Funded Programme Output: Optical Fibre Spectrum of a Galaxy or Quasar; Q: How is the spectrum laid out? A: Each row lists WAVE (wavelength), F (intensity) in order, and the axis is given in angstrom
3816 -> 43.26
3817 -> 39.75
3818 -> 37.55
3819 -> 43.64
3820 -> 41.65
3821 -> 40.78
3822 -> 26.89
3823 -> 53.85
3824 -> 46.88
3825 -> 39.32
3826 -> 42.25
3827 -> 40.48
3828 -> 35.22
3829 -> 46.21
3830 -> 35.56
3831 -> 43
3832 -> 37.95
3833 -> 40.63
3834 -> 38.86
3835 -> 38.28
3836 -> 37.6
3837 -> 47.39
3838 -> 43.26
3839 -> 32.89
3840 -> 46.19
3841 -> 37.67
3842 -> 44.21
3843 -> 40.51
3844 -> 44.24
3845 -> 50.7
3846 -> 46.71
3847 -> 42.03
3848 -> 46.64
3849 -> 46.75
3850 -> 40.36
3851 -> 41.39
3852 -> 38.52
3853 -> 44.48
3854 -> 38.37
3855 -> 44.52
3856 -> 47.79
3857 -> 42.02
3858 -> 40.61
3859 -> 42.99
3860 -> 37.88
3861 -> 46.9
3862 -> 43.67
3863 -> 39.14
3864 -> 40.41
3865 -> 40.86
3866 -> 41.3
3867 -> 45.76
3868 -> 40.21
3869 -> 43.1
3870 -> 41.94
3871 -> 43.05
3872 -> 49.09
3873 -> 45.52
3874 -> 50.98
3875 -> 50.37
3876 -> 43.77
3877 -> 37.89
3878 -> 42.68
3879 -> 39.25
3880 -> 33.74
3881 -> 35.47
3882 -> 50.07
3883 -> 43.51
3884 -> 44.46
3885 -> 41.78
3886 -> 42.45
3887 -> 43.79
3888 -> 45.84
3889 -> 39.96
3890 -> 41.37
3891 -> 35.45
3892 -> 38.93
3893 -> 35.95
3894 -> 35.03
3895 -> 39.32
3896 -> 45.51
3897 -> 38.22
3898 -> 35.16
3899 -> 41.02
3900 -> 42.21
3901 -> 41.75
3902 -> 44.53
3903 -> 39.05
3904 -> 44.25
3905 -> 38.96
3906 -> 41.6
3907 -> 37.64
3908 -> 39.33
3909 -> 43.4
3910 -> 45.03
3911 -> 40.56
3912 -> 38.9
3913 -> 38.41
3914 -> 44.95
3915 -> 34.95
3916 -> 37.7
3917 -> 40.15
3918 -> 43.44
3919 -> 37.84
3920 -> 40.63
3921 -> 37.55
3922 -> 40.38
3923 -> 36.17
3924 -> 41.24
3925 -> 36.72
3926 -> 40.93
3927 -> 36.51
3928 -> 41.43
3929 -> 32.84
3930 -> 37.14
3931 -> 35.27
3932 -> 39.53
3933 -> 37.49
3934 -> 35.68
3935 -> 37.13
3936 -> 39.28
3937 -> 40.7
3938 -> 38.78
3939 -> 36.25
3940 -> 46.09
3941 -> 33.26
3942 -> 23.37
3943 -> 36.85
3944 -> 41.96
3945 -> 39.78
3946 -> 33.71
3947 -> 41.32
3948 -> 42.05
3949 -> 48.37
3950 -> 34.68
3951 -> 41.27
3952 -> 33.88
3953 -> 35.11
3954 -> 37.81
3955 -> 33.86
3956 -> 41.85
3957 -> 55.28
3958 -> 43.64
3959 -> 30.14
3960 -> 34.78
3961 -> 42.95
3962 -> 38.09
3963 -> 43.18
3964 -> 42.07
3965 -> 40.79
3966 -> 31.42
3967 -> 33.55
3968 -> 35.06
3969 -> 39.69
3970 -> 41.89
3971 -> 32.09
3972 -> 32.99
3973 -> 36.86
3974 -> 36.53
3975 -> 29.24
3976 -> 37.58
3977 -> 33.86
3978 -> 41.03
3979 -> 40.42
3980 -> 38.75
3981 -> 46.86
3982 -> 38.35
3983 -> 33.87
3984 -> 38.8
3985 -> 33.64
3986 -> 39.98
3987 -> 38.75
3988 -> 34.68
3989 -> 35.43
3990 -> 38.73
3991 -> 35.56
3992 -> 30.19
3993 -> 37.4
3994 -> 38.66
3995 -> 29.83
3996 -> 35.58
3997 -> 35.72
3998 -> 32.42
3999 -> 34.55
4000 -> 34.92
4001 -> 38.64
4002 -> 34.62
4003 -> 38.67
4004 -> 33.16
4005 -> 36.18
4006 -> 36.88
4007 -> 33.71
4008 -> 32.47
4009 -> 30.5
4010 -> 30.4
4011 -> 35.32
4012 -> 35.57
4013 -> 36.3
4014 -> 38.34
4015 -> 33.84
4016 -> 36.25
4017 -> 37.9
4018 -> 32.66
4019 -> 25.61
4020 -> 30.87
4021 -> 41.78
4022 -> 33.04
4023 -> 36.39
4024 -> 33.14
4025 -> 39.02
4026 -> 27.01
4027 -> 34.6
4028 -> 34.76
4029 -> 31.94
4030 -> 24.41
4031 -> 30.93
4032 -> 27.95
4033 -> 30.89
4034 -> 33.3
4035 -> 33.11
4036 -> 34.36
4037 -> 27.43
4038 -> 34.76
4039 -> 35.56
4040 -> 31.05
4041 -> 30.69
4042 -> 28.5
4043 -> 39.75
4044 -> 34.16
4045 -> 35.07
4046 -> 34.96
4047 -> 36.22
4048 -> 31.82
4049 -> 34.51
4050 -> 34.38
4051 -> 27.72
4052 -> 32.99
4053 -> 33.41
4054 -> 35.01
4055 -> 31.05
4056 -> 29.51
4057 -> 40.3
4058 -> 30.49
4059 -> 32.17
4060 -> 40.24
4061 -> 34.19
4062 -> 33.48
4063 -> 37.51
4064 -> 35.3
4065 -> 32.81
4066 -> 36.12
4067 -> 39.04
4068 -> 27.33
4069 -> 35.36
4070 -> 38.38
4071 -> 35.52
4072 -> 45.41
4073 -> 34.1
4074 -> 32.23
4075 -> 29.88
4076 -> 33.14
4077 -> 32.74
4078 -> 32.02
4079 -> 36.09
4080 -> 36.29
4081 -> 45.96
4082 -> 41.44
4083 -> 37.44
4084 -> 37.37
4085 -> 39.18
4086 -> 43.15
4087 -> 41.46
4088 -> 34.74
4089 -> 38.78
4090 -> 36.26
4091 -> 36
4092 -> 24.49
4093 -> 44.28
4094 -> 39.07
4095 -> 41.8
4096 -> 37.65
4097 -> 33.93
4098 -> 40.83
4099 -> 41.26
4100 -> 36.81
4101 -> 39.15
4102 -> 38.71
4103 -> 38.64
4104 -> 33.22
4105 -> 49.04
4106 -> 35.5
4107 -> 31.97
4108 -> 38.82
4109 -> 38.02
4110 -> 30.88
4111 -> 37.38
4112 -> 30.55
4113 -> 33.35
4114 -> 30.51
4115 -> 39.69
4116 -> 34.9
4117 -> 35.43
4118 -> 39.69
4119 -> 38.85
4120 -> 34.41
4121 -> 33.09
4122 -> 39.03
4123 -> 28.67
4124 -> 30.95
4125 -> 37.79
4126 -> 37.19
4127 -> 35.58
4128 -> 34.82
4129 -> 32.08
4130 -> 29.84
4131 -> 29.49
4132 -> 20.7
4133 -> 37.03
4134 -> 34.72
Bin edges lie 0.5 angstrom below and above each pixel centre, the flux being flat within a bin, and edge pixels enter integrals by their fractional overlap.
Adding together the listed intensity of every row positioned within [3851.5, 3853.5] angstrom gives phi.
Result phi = 83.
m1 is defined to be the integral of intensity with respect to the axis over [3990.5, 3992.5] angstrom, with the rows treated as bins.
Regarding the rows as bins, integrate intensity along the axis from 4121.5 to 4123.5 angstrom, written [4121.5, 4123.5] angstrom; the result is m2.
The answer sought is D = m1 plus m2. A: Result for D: 133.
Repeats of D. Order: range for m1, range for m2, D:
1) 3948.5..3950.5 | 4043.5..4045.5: 152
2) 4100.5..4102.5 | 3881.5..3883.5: 171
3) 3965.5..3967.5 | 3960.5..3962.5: 146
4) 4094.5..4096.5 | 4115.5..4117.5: 150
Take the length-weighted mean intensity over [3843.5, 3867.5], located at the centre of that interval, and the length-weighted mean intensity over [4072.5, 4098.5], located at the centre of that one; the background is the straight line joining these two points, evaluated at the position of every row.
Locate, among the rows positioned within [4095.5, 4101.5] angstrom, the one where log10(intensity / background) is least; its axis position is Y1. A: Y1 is 4097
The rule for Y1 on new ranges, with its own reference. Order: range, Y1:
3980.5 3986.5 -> 3985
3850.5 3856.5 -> 3854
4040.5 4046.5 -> 4042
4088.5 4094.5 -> 4092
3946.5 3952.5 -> 3952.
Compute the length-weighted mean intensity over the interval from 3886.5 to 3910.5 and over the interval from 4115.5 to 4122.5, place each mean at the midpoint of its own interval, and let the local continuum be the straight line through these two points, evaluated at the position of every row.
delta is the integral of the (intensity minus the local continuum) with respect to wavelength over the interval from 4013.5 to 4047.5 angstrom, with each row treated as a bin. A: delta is -166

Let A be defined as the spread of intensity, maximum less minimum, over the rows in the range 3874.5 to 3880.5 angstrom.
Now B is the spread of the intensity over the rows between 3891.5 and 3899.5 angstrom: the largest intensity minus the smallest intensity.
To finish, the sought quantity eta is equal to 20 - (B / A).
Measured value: 19.4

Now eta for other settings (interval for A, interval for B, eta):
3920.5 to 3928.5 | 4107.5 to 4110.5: 18.5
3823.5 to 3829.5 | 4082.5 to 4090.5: 19.3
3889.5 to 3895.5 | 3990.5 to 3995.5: 18.6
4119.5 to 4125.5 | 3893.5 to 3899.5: 19.0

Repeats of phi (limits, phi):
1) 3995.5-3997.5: 71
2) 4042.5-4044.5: 74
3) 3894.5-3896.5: 85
